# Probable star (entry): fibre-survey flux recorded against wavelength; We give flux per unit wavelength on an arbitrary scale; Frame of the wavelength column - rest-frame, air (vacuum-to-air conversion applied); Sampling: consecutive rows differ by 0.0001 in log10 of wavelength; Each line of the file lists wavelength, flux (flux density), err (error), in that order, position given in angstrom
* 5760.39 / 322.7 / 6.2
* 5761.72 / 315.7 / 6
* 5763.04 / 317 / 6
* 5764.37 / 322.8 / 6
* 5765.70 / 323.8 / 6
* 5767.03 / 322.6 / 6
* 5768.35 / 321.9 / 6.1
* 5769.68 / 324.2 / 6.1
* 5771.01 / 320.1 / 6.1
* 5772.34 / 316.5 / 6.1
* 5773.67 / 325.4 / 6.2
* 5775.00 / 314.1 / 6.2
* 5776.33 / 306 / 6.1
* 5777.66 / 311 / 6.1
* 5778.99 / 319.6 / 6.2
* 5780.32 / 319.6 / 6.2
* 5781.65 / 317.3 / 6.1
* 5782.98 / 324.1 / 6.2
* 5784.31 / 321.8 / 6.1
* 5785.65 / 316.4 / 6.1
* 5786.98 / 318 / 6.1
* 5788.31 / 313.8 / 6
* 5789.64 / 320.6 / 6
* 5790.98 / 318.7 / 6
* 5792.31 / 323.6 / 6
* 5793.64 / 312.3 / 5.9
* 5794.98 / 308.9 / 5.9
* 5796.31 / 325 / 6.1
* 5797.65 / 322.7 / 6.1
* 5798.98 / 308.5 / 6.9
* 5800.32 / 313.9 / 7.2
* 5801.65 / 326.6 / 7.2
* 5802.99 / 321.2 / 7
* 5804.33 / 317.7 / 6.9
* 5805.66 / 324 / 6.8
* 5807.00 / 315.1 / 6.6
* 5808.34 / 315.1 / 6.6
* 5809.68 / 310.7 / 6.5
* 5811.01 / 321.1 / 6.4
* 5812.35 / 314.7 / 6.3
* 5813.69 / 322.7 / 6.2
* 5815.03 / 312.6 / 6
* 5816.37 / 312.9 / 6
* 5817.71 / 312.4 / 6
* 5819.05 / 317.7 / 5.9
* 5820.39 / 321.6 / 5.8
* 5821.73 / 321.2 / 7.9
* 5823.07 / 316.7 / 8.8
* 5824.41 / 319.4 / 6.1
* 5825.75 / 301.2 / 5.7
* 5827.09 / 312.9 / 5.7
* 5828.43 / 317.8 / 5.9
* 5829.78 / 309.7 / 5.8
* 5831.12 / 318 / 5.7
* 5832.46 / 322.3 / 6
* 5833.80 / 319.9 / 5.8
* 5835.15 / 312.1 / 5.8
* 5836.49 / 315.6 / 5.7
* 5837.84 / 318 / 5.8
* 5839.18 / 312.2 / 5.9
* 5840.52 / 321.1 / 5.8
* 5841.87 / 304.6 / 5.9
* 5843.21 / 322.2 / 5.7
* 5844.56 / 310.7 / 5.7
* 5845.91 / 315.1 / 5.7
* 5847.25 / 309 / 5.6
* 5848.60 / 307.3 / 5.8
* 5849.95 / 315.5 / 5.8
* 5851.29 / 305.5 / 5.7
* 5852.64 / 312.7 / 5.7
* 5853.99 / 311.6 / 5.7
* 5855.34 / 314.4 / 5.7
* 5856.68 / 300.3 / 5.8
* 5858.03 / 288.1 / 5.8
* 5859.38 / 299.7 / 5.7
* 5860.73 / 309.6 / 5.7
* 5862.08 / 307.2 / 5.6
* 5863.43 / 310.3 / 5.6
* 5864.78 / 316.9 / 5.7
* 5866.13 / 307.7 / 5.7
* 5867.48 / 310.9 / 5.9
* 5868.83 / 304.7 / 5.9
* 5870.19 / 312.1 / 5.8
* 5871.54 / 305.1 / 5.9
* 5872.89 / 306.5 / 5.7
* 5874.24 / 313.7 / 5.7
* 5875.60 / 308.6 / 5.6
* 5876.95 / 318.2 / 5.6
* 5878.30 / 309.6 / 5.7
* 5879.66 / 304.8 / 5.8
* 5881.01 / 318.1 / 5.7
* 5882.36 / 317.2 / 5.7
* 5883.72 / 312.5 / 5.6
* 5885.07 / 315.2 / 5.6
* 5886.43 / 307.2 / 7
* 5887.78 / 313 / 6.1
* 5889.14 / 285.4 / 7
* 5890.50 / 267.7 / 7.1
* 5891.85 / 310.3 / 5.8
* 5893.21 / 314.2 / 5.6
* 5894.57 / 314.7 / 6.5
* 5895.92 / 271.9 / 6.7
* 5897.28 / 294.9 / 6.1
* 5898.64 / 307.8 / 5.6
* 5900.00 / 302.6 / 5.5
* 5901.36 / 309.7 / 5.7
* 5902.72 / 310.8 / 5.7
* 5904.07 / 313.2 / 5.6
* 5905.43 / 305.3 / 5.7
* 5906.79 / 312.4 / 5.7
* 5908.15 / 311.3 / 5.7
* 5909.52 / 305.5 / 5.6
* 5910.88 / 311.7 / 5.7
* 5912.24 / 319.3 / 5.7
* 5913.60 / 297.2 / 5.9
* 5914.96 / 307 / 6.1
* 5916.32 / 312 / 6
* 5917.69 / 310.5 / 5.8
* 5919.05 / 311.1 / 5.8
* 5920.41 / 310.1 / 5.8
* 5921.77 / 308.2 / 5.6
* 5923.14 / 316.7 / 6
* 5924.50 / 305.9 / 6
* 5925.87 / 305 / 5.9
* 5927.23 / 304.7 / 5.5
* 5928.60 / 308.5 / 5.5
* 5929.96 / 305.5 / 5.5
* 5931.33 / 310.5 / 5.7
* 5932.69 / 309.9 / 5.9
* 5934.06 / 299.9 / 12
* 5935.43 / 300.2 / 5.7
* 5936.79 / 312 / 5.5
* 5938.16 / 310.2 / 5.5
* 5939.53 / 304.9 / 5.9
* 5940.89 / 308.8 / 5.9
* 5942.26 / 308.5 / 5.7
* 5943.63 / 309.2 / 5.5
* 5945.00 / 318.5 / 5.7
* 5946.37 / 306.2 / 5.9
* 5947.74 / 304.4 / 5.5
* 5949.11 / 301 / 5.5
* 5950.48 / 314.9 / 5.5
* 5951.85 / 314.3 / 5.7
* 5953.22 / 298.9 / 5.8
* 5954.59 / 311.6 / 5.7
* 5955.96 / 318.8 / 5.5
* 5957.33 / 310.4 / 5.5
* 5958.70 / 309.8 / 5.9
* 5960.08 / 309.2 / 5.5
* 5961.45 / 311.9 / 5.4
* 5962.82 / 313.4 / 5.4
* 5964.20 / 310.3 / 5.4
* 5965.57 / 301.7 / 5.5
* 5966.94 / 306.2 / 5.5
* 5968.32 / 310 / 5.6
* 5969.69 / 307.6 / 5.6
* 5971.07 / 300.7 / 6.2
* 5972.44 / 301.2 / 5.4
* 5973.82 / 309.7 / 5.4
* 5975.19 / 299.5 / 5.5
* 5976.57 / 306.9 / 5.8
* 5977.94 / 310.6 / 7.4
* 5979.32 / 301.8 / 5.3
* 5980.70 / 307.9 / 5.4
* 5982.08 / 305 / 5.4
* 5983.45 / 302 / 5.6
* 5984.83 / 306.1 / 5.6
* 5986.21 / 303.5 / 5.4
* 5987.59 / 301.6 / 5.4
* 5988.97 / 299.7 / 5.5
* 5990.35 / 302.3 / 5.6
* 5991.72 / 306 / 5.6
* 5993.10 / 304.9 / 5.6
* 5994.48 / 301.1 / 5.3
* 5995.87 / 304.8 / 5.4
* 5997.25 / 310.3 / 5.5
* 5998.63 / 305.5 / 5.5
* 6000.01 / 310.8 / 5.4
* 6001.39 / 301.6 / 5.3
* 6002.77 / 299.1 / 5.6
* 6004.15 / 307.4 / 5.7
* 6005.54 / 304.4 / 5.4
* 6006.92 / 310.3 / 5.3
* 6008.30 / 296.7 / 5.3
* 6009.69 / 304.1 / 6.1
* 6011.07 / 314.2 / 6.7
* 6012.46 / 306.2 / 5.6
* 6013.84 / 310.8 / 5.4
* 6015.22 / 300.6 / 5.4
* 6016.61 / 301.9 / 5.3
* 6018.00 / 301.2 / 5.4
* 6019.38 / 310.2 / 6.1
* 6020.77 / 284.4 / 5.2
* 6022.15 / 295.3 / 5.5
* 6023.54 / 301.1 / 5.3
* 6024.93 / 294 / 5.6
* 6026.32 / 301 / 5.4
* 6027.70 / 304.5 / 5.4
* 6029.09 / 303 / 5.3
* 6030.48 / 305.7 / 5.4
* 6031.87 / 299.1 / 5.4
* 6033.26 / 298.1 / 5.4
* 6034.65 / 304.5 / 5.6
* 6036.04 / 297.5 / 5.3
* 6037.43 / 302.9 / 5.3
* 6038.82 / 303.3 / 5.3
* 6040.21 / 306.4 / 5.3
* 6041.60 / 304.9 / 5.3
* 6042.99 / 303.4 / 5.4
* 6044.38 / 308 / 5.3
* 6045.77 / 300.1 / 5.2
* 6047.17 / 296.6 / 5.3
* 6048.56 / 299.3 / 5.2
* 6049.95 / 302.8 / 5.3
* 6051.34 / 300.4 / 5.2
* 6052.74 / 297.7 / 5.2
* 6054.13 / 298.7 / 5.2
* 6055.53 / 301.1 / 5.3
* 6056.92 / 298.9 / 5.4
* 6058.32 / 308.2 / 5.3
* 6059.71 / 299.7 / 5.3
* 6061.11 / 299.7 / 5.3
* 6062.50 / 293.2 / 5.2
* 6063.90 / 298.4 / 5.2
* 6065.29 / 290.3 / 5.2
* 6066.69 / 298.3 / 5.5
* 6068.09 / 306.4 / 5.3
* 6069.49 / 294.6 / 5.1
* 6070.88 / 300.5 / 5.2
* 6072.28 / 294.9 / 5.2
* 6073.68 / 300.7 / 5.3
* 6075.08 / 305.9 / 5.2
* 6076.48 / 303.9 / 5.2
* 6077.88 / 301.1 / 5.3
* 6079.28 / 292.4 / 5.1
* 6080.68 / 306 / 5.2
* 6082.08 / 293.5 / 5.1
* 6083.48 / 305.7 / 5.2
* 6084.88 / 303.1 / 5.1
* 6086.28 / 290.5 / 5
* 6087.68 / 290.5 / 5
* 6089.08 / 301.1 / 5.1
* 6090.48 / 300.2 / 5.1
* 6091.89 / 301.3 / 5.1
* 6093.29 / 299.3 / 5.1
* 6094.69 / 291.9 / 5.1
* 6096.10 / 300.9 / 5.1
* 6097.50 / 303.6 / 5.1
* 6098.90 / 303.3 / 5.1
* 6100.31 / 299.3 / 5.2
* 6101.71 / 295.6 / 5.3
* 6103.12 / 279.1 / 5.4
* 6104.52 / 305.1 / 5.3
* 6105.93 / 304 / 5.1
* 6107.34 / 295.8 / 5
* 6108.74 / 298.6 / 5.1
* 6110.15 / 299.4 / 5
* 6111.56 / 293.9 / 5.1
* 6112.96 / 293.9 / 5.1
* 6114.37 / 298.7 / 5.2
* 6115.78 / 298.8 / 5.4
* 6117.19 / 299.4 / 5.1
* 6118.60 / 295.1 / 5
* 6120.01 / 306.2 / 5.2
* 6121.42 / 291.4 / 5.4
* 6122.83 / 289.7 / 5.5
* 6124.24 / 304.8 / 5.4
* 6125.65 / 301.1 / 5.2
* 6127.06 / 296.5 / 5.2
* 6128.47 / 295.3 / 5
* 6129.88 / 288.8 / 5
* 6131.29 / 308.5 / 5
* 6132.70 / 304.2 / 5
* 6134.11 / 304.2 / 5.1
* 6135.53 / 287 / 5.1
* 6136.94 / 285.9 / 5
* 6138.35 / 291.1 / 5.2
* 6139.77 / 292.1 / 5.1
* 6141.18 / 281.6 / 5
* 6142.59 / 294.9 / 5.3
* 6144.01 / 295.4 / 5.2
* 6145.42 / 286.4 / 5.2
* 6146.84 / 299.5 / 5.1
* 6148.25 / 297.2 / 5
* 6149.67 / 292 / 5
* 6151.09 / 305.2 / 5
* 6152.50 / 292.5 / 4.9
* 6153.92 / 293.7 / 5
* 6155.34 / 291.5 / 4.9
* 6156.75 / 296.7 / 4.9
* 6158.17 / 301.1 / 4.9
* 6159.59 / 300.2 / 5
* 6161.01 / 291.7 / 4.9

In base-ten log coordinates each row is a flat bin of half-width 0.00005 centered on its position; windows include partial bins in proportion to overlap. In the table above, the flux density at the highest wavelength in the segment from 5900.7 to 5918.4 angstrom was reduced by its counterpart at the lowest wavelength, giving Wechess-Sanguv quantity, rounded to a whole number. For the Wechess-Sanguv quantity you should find 1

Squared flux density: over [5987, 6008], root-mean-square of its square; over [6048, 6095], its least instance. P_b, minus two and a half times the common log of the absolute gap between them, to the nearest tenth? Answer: -9.8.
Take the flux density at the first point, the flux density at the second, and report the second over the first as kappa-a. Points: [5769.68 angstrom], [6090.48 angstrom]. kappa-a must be 0.926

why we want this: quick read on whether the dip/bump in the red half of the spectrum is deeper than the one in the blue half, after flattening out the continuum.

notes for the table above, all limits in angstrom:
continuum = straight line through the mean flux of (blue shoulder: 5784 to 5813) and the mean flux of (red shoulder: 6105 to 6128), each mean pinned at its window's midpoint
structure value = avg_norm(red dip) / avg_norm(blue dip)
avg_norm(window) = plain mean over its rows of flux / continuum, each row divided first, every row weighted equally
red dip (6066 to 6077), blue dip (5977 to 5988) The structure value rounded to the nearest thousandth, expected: 1.004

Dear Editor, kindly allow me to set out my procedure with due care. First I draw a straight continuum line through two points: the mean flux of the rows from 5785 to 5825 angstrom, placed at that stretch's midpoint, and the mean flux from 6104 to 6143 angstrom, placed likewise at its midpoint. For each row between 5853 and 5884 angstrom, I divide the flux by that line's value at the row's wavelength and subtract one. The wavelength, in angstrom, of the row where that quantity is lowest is 5858.03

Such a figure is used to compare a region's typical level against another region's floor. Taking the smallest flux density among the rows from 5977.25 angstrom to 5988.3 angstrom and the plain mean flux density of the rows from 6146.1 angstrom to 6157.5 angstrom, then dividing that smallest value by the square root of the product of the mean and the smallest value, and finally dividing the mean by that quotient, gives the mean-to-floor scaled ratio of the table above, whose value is 293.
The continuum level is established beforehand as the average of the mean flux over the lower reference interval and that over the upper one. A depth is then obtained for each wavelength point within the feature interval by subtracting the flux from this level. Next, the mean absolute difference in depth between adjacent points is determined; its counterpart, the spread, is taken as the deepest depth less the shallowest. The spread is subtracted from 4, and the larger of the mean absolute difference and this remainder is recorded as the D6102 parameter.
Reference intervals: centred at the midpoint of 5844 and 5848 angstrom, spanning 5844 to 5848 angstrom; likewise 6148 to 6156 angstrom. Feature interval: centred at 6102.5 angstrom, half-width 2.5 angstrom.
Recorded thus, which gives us 15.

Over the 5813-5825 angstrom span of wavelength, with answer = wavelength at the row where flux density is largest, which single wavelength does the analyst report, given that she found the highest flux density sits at 5813.69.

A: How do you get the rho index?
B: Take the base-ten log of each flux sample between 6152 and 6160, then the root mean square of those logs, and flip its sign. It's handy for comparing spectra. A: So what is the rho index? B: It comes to -2.47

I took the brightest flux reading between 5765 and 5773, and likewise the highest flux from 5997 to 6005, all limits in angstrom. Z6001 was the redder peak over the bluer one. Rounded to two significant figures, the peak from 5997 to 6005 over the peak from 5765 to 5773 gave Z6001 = 0.96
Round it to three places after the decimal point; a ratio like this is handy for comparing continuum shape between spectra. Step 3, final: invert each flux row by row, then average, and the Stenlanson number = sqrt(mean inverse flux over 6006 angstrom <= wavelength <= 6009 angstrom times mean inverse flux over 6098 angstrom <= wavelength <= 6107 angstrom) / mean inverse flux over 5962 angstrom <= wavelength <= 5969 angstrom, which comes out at 1.026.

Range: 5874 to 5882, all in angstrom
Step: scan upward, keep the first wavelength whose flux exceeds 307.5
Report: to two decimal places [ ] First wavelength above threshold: 5874.24 angstrom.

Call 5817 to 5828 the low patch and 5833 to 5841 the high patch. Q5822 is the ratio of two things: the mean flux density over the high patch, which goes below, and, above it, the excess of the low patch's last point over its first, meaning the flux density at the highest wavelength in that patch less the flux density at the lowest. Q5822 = 0.002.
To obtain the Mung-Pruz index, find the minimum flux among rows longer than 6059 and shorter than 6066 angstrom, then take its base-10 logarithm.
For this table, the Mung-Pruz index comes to 2.46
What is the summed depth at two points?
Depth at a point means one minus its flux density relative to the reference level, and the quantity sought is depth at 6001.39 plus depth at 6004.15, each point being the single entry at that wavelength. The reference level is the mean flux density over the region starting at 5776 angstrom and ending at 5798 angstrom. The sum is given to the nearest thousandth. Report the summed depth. 0.083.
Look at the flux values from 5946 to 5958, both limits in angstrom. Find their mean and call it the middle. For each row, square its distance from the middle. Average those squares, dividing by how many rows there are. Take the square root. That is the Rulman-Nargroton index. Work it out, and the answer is 6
